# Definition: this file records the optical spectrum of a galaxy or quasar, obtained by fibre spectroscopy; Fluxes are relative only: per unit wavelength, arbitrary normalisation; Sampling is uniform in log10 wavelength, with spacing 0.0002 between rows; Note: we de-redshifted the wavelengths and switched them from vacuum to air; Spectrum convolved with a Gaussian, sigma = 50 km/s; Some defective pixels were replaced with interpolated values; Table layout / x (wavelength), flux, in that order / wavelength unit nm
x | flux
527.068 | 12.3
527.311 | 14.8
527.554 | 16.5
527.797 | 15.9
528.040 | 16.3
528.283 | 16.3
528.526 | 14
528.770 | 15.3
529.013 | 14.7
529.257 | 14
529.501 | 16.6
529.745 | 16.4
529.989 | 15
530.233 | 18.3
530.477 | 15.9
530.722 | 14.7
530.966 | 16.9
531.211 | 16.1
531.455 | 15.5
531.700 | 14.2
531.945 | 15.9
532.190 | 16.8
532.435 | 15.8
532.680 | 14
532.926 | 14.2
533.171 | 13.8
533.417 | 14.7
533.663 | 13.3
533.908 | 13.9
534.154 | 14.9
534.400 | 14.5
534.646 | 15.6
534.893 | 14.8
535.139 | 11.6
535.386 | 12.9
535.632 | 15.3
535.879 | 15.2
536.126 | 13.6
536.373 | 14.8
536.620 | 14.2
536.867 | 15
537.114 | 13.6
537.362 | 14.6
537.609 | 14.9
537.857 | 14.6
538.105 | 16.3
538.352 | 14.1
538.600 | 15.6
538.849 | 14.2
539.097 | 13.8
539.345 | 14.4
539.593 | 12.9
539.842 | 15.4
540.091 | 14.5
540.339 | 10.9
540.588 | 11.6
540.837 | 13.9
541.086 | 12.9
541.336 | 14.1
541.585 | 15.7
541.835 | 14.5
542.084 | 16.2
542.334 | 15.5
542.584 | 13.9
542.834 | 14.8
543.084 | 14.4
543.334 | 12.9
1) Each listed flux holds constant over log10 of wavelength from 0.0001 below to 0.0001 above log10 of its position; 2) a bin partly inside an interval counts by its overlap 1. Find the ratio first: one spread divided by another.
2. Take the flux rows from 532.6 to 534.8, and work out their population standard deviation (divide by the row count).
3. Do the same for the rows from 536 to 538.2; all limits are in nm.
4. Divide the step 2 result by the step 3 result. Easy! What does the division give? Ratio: 0.84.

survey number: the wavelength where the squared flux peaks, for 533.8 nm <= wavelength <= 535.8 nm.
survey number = 534.646 nm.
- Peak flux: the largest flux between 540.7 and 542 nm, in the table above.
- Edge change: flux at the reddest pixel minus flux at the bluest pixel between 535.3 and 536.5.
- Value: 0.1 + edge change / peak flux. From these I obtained 0.22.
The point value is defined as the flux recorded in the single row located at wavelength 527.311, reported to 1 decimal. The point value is 14.8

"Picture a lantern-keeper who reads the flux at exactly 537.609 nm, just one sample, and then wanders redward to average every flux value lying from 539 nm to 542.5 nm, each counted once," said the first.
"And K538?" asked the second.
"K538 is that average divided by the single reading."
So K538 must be 0.94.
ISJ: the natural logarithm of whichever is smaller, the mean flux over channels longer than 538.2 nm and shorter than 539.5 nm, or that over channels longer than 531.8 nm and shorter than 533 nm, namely 2.67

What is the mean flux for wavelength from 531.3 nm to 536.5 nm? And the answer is 14.5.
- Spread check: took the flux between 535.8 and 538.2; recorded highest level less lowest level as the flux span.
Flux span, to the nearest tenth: 2.7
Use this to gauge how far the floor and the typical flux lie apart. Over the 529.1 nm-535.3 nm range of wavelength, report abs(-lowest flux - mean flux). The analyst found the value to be 26.7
